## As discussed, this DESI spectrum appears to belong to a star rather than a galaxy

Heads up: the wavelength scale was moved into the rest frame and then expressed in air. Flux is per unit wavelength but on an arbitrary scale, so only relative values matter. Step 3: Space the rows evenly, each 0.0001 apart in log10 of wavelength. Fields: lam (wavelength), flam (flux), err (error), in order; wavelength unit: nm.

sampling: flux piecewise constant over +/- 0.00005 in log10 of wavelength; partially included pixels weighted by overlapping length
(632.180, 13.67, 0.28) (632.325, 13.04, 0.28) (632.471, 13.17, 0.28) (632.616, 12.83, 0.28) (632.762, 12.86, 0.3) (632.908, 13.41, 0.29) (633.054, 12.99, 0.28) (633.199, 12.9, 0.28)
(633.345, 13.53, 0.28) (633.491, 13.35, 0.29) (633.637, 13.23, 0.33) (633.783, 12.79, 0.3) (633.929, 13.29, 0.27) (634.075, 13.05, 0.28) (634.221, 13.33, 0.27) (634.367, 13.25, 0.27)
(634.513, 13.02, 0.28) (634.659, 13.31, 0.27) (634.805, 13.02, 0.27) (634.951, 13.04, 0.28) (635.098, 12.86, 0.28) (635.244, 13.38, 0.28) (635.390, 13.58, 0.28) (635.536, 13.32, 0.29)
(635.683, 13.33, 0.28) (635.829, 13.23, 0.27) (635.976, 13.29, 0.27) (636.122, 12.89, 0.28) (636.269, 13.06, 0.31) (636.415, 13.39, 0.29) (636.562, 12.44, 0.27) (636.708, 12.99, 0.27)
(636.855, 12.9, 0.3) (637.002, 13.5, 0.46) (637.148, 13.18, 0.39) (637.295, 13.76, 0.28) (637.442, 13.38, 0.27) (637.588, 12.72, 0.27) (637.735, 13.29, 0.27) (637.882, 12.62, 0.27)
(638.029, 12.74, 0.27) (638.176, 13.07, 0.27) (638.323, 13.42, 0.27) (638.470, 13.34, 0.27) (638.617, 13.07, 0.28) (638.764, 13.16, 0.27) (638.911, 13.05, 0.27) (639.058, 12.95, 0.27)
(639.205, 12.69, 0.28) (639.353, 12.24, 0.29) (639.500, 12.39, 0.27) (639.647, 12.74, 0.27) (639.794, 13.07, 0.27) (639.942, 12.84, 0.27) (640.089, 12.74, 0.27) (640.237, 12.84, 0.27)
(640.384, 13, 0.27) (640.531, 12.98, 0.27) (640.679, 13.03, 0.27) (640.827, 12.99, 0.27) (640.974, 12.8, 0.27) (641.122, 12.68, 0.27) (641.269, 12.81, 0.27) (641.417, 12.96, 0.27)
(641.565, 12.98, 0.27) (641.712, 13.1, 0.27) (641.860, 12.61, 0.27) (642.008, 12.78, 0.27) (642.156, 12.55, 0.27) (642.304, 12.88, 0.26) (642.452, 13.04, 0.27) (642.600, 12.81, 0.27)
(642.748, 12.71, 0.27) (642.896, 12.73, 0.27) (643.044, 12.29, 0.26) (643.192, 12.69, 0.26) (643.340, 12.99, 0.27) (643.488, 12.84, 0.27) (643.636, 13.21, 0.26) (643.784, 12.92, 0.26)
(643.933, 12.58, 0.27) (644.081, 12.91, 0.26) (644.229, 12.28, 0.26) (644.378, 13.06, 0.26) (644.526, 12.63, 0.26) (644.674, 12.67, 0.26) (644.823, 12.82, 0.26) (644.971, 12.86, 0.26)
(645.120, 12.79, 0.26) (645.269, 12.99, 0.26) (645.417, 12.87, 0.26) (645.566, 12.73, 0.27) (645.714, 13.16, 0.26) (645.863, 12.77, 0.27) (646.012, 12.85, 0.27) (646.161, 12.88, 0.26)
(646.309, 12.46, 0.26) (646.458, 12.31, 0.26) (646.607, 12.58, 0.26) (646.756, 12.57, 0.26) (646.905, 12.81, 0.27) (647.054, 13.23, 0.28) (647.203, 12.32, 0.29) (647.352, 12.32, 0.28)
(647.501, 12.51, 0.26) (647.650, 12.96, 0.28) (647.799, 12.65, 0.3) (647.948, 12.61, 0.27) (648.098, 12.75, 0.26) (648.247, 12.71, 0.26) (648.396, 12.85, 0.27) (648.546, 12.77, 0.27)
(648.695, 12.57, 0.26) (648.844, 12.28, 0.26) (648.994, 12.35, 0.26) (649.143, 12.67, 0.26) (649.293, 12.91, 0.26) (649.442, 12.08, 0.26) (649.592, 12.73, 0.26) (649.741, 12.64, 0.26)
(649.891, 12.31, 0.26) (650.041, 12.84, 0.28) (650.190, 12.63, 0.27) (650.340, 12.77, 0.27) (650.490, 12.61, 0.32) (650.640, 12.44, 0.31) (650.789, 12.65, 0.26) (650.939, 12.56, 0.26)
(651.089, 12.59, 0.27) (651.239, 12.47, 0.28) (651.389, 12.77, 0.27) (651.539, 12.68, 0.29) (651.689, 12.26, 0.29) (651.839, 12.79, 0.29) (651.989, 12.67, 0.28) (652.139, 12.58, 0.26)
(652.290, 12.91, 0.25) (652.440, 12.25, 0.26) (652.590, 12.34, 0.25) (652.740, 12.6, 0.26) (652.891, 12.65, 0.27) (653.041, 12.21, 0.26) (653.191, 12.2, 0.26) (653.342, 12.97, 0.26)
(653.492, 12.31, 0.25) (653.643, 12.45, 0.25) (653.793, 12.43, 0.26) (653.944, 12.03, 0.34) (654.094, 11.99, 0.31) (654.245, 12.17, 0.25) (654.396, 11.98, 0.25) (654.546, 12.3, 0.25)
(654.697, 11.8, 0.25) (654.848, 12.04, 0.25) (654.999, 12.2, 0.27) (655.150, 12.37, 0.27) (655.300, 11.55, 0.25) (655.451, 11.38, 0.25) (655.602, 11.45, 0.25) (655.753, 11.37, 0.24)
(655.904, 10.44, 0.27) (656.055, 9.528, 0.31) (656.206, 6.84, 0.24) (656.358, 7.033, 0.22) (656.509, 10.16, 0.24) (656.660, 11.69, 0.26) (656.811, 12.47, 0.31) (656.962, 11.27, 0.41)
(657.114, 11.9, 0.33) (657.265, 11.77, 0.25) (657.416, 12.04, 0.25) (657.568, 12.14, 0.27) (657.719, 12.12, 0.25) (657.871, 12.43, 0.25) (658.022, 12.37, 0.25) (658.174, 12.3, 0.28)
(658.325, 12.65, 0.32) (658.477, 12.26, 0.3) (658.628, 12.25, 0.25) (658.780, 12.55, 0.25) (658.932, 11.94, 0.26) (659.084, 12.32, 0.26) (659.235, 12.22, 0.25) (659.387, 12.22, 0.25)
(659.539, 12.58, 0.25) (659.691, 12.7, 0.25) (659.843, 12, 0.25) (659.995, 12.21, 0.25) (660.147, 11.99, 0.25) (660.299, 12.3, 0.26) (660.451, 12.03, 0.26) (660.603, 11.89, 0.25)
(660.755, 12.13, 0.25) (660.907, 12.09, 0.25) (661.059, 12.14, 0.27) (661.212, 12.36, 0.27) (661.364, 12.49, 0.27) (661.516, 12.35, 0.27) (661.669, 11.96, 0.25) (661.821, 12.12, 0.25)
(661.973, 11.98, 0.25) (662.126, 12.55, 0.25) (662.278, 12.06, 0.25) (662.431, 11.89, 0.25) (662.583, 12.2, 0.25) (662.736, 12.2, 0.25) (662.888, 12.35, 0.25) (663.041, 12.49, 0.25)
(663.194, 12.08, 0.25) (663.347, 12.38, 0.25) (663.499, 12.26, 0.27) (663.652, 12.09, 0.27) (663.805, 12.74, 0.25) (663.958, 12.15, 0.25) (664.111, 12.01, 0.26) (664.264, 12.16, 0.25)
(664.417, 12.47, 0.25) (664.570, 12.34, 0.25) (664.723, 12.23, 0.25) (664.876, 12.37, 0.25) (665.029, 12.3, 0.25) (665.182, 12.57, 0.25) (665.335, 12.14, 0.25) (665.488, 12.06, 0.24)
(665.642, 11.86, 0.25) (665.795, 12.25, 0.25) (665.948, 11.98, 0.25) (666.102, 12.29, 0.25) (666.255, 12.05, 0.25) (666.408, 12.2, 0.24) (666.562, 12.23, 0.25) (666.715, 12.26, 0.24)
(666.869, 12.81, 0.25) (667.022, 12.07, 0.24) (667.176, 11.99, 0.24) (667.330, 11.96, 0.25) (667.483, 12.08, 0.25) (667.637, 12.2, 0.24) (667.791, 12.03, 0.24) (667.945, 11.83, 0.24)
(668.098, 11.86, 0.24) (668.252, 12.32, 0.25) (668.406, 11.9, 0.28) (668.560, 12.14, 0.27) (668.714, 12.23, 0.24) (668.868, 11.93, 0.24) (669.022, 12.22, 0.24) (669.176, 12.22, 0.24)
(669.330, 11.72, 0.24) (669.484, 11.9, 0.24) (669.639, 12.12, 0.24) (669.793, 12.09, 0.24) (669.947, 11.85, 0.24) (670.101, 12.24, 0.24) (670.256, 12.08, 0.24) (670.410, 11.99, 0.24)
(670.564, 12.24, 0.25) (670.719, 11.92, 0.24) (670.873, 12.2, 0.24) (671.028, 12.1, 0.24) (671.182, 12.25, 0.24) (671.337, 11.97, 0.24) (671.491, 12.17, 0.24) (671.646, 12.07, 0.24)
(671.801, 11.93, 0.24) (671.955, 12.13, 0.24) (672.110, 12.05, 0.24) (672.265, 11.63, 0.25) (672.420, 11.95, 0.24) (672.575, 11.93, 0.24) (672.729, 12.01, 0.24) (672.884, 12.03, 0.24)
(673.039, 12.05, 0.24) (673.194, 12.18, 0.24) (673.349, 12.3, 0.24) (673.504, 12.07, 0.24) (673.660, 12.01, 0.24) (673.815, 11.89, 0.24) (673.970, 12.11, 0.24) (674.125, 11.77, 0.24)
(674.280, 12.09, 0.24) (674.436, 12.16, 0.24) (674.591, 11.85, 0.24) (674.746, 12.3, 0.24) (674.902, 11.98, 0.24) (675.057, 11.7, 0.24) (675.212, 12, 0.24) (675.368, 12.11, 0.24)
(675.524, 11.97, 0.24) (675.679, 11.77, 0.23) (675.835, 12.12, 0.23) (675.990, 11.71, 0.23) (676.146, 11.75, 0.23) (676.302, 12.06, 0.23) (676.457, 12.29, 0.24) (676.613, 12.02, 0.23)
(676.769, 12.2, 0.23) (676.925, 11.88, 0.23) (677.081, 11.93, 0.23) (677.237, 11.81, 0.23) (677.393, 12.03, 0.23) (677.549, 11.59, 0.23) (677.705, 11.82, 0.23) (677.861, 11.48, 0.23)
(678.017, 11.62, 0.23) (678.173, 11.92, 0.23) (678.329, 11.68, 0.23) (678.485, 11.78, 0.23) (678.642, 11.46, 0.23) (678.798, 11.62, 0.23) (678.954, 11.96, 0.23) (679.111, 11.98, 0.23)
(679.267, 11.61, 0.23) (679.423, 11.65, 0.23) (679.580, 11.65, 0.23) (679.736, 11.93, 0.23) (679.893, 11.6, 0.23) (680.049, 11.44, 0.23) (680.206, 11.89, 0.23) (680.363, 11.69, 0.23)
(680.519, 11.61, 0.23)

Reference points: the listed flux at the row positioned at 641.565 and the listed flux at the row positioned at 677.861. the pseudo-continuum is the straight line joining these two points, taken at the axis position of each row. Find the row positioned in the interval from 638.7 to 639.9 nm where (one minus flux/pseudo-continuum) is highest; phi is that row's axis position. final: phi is 639.353 nm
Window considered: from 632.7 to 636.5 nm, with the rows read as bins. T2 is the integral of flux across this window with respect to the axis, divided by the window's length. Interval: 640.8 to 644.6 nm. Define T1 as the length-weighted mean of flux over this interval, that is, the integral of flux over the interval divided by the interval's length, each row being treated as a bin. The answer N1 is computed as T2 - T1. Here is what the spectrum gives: 0.38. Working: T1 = 12.8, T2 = 13.2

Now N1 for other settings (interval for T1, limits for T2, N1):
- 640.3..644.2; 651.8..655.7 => -0.59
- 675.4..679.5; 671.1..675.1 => 0.19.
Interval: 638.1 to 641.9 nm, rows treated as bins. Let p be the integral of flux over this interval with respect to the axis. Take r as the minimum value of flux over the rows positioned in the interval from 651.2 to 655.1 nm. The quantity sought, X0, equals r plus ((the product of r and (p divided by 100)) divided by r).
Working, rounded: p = 49.1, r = 11.8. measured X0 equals 12.3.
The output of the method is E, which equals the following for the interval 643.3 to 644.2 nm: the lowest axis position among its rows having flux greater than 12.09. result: 643.340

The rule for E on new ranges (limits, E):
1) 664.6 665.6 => 664.723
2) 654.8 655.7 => 654.999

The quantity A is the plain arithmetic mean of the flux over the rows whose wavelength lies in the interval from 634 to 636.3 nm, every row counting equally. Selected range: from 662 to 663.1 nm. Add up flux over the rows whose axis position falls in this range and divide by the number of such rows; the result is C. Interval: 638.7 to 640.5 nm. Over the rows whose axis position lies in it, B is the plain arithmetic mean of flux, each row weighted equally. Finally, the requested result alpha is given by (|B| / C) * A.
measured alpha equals 13.8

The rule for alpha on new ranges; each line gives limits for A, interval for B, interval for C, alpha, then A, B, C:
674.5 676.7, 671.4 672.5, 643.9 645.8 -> 11.2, 12.0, 12.0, 12.8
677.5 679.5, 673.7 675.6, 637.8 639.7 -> 10.9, 11.7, 12.0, 12.9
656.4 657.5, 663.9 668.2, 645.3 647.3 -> 11.1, 11.6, 12.2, 12.7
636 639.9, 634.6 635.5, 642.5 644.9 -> 13.4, 13.0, 13.2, 12.8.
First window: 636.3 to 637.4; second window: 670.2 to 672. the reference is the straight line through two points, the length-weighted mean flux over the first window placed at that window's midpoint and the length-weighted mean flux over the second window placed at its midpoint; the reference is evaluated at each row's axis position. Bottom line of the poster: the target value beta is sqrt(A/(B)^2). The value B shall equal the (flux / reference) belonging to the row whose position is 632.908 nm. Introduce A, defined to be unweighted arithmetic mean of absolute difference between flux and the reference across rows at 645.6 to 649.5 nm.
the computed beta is 0.50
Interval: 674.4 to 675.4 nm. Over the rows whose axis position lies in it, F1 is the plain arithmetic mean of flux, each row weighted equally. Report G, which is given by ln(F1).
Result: 2.49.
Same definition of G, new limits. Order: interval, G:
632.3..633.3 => 2.57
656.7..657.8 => 2.48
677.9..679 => 2.46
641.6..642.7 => 2.55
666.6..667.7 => 2.50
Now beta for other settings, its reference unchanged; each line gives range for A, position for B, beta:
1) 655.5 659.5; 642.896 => 1.06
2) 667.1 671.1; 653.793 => 0.40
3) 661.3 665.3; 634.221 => 0.43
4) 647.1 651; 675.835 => 0.46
